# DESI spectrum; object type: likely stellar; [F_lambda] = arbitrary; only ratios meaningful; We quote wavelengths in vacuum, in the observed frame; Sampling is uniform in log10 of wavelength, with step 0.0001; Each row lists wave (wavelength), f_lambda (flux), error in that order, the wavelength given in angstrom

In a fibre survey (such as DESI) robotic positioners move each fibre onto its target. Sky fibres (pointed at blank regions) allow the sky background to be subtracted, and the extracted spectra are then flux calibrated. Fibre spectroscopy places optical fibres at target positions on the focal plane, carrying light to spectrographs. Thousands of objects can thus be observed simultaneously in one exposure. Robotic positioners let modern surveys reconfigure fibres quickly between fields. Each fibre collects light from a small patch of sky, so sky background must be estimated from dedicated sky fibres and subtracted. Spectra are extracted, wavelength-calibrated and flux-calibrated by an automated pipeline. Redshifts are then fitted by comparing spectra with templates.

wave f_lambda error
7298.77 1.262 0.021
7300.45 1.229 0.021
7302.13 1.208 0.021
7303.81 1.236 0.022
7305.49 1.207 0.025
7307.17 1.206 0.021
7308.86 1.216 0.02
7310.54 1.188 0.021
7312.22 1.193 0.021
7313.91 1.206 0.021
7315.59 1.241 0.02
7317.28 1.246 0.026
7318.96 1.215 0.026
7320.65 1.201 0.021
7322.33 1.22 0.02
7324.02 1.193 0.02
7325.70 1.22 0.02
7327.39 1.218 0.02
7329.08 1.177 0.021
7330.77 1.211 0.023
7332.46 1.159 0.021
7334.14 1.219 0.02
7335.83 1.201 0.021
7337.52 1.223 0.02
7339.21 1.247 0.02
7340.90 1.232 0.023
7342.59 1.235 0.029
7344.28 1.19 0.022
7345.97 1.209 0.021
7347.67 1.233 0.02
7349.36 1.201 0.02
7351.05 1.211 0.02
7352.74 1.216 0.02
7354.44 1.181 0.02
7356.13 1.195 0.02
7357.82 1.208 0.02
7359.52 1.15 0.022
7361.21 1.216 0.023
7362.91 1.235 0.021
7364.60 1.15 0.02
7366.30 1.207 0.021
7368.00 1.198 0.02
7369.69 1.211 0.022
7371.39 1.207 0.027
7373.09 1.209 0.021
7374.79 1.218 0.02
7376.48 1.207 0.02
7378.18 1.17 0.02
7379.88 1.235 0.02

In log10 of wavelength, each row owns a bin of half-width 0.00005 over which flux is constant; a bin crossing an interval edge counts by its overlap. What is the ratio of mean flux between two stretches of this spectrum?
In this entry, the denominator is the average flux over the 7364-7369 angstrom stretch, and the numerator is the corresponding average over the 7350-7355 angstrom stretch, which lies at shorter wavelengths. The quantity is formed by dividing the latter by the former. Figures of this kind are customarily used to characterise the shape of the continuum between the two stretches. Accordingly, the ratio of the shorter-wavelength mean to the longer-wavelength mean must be 1.01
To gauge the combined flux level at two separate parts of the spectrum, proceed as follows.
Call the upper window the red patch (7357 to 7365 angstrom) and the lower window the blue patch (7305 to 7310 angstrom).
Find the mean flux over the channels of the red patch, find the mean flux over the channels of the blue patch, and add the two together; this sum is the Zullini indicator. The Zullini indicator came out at 2.40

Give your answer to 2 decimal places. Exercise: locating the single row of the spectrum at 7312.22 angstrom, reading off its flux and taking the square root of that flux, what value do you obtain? 1.09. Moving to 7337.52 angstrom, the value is 1.11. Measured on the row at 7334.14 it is 1.10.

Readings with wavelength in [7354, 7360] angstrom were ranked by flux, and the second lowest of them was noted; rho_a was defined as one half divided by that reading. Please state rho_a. 0.423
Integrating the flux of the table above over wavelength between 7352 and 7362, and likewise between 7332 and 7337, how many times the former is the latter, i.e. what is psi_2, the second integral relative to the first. 0.5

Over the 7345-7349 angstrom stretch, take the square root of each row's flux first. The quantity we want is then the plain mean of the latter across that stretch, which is 1.10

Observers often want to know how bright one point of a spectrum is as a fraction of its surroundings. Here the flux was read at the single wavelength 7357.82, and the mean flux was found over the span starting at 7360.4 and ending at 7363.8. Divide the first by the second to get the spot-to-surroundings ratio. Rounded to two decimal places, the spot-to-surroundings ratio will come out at 0.99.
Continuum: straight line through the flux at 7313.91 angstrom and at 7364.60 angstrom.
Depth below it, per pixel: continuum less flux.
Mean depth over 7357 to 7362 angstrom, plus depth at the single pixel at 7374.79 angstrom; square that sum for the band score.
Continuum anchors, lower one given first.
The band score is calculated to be 0.013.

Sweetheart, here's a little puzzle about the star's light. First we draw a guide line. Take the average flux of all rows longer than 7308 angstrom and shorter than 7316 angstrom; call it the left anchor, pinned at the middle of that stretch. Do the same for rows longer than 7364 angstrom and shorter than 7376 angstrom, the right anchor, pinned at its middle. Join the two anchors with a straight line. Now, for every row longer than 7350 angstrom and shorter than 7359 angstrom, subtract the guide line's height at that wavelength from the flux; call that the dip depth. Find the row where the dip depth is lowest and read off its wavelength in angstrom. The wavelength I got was 7354.44 angstrom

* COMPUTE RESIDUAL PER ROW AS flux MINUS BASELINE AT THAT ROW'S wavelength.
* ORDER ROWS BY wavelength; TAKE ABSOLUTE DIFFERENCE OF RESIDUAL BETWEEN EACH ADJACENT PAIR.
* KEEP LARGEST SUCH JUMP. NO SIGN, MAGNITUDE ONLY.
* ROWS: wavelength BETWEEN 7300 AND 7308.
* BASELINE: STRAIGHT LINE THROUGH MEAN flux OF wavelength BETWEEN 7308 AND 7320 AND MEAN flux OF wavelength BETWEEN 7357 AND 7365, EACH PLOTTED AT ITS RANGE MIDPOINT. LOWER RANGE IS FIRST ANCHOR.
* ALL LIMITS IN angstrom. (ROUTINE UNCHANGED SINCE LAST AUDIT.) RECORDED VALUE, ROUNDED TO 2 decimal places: 0.03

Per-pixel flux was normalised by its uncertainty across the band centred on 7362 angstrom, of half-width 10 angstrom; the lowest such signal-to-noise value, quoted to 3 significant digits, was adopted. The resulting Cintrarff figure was 44.7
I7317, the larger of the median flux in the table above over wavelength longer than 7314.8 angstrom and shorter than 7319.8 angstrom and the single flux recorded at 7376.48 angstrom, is 1.24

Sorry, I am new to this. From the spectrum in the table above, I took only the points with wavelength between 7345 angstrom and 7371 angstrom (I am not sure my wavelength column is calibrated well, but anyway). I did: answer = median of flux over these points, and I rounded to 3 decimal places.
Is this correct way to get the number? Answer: 1.208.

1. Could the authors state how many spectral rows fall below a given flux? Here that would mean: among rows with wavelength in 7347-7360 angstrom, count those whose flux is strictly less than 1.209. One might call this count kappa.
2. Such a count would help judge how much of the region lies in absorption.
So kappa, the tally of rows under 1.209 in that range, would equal 5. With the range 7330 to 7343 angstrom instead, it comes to 2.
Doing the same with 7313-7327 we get 3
